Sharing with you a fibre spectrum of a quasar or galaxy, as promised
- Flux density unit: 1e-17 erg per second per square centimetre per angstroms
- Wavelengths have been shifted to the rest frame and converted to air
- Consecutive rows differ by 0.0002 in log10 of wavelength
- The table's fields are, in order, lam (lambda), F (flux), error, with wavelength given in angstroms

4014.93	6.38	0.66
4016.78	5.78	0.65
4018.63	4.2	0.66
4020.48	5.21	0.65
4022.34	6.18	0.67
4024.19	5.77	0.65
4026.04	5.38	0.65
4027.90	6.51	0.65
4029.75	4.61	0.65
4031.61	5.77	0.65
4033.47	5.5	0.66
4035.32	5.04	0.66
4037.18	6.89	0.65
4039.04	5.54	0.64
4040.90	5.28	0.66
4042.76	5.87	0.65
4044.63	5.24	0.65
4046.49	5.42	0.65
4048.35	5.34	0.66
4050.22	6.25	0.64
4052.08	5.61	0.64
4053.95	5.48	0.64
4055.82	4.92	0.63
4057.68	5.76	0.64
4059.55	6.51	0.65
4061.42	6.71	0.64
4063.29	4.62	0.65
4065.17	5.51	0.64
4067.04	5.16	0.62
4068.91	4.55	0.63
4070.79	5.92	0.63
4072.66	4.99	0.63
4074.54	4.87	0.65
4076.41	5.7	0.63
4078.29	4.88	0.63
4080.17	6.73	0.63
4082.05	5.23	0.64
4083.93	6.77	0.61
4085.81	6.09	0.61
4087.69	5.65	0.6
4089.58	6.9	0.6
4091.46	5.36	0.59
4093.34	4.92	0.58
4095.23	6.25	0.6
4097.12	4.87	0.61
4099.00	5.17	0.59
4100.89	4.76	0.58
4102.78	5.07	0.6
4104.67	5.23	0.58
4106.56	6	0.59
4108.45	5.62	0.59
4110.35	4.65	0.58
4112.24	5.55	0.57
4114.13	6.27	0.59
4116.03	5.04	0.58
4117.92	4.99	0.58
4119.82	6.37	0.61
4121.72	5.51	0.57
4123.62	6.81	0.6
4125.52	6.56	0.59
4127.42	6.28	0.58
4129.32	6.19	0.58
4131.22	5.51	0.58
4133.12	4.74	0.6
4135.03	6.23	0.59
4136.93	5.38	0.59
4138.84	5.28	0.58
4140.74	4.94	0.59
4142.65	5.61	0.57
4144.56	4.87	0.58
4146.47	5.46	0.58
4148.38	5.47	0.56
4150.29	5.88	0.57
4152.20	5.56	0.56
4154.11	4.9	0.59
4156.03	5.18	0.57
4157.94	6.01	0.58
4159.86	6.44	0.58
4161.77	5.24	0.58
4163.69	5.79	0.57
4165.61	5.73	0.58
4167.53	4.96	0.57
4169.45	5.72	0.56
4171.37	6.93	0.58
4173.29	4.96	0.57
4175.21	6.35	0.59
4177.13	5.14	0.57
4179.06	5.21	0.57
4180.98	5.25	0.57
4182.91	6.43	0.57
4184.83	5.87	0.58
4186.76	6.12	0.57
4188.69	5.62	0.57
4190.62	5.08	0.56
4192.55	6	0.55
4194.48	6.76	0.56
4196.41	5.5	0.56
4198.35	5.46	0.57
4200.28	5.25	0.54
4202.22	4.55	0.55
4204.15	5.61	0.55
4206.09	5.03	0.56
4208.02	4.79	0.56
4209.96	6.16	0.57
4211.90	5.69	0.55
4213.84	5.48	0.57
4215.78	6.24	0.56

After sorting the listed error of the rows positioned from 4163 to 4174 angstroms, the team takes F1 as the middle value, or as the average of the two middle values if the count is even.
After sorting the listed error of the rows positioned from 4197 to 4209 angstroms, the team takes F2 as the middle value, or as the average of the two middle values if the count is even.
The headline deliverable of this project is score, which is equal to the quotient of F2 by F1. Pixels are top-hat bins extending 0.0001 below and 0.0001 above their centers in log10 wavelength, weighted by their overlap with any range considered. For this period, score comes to 0.97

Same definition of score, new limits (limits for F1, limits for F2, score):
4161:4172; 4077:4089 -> 1.08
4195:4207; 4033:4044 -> 1.18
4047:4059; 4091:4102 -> 0.92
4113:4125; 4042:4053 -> 1.11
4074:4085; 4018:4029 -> 1.03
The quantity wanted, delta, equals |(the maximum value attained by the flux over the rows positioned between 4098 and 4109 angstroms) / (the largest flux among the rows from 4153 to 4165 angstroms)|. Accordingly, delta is 0.932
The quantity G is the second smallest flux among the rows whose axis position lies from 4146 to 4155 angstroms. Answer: 5.46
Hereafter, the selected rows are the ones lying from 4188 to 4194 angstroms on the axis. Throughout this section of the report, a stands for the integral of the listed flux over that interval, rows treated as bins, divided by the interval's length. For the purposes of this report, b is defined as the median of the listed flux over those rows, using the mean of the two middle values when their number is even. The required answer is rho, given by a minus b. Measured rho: 0.04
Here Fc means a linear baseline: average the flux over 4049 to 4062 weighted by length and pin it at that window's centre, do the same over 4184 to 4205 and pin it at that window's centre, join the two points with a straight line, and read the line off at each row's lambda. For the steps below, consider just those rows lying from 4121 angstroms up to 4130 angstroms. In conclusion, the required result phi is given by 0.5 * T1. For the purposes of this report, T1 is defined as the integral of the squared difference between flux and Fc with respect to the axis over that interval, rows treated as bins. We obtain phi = 2.2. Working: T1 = 4.5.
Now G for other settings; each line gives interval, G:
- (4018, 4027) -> 5.21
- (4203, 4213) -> 5.03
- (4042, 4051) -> 5.34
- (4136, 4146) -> 4.94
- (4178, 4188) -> 5.25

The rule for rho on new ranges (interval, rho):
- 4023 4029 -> 0.10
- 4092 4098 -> 0.43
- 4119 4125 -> -0.12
